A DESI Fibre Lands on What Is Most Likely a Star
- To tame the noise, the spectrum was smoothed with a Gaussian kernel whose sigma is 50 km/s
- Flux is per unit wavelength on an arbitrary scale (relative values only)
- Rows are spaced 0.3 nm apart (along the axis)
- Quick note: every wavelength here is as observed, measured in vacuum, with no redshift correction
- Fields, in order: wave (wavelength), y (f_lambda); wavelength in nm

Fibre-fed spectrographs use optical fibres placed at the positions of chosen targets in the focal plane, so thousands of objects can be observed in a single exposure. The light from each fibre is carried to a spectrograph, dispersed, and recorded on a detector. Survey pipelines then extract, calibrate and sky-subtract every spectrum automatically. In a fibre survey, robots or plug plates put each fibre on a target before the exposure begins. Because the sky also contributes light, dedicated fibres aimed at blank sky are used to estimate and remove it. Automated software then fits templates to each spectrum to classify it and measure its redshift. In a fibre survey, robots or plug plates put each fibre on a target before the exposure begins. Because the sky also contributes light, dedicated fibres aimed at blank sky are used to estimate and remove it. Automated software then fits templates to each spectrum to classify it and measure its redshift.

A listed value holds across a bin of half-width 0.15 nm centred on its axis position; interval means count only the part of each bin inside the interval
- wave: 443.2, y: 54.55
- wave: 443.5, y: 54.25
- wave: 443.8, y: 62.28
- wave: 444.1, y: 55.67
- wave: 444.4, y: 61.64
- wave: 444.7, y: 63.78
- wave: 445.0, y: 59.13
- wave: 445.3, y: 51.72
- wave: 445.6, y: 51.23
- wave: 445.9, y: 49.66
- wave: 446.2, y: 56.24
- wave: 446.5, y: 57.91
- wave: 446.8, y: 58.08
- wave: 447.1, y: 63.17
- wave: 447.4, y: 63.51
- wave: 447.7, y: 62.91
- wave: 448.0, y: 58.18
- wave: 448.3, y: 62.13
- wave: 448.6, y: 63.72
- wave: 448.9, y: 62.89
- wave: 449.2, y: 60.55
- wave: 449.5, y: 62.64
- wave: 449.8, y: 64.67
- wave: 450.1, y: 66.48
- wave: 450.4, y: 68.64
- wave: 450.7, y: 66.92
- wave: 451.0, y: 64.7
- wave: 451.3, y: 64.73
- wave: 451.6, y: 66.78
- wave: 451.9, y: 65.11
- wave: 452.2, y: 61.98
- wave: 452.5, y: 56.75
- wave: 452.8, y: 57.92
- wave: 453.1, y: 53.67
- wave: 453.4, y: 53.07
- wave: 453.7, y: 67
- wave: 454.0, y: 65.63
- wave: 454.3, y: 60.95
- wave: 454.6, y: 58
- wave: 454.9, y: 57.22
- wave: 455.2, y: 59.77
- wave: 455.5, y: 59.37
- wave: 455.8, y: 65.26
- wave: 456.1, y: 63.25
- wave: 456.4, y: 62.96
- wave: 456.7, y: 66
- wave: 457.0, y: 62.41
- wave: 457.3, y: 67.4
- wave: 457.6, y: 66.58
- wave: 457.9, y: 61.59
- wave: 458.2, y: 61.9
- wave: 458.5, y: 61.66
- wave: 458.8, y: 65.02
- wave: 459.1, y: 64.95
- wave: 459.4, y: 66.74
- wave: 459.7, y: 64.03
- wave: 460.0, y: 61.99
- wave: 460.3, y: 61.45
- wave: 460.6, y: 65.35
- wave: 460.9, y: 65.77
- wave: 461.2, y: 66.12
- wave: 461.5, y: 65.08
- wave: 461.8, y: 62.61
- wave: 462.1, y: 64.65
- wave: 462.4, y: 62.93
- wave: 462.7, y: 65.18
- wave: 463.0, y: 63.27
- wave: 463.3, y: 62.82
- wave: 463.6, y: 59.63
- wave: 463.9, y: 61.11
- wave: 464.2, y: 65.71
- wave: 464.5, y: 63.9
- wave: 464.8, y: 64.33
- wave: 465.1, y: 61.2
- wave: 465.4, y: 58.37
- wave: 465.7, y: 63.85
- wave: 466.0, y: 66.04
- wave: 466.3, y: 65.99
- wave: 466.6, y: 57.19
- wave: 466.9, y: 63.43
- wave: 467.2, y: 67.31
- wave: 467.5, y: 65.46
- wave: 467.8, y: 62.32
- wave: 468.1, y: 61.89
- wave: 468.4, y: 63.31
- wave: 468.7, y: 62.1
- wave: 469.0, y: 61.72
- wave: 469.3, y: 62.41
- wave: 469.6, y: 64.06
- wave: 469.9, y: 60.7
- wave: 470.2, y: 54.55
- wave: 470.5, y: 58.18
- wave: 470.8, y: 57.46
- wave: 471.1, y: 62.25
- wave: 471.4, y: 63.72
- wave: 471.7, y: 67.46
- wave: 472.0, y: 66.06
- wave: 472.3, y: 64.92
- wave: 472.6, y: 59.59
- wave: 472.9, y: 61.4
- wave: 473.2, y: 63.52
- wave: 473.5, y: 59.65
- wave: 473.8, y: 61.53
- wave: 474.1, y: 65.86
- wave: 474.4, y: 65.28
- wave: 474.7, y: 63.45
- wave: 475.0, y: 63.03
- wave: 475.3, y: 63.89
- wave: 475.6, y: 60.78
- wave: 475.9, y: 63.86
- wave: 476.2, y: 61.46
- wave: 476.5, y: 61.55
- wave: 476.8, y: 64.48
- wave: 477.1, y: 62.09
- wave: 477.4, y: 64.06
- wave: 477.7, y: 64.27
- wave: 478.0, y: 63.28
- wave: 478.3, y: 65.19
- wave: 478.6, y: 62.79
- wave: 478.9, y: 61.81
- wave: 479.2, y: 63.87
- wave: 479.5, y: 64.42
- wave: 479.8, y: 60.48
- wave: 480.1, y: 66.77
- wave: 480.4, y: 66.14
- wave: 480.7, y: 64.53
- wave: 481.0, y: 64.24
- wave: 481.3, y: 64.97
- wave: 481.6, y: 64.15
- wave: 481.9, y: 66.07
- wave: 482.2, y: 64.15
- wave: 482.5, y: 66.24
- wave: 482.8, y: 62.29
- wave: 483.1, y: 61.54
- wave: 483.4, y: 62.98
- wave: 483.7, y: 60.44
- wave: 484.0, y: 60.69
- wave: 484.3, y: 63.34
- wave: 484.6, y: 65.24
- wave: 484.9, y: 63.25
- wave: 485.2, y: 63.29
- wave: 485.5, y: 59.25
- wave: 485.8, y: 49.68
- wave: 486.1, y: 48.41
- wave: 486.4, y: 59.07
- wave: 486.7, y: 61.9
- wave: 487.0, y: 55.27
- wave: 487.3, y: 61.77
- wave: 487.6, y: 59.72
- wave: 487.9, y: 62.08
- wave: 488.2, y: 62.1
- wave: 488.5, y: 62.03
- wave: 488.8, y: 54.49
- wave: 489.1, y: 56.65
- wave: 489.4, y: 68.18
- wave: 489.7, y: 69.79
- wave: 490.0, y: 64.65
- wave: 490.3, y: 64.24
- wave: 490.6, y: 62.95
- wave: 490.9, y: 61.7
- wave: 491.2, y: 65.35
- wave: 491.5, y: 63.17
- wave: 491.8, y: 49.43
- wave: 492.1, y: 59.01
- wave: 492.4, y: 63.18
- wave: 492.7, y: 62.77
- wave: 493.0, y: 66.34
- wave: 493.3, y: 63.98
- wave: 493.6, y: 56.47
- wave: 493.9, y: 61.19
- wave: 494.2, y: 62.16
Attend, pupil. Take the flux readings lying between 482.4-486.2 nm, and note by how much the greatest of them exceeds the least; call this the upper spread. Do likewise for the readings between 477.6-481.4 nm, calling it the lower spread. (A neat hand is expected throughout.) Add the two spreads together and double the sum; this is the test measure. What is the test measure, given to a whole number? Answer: 48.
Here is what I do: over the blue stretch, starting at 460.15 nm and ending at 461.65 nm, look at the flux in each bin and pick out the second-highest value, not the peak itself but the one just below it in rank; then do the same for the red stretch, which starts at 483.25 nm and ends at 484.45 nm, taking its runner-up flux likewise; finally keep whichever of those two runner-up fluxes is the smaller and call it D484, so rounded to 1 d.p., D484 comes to 63.0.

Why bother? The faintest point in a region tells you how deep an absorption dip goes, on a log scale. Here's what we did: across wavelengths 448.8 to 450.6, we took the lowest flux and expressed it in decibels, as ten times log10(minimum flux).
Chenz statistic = 17.8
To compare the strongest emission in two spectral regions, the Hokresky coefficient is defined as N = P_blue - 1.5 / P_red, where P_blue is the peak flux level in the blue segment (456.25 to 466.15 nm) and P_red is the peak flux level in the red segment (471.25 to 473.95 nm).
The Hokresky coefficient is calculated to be 67.4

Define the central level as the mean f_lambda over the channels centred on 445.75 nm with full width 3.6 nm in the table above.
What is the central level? 57.6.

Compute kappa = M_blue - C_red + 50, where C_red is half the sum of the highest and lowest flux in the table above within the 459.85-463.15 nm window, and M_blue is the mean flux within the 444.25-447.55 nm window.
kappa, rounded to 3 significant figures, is 44.0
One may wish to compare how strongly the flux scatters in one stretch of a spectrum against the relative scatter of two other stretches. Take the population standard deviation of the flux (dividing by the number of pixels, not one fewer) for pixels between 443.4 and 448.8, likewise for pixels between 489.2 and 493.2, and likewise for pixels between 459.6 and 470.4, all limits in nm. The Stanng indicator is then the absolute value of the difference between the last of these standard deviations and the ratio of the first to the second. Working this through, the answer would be 1.7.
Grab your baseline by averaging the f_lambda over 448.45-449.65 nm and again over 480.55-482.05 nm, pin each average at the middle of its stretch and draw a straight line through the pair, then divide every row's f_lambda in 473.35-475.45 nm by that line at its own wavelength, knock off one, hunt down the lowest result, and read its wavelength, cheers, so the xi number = 473.5 nm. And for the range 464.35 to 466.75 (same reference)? 466.6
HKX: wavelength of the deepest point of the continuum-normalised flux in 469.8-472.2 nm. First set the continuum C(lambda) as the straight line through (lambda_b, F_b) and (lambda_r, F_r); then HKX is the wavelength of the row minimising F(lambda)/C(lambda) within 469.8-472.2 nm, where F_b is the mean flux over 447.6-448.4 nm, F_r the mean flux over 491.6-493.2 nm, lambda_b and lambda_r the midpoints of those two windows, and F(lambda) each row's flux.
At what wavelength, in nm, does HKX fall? 470.2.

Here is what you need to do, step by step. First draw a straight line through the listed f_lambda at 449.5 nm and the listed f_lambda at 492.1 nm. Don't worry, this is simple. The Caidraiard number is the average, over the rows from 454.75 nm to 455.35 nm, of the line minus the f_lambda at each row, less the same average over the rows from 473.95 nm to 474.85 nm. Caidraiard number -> 8.0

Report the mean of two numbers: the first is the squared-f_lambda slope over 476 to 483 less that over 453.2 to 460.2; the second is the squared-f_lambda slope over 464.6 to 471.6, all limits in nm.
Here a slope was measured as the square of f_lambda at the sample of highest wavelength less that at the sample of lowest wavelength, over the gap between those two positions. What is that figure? -76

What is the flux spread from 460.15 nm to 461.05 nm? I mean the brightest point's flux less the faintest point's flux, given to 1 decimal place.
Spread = 4.3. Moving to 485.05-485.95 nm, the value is 13.6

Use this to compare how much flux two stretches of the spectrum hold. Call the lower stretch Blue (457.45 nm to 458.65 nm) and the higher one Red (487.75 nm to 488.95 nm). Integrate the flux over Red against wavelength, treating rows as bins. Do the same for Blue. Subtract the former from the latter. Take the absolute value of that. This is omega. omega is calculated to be 3.3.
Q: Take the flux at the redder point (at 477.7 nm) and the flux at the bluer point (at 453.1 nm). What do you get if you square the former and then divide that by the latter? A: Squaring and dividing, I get 77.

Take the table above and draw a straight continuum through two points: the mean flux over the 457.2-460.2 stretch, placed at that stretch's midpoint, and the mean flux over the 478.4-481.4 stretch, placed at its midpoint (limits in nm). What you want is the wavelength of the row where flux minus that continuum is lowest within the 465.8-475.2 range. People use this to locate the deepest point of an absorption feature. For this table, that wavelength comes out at 470.2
